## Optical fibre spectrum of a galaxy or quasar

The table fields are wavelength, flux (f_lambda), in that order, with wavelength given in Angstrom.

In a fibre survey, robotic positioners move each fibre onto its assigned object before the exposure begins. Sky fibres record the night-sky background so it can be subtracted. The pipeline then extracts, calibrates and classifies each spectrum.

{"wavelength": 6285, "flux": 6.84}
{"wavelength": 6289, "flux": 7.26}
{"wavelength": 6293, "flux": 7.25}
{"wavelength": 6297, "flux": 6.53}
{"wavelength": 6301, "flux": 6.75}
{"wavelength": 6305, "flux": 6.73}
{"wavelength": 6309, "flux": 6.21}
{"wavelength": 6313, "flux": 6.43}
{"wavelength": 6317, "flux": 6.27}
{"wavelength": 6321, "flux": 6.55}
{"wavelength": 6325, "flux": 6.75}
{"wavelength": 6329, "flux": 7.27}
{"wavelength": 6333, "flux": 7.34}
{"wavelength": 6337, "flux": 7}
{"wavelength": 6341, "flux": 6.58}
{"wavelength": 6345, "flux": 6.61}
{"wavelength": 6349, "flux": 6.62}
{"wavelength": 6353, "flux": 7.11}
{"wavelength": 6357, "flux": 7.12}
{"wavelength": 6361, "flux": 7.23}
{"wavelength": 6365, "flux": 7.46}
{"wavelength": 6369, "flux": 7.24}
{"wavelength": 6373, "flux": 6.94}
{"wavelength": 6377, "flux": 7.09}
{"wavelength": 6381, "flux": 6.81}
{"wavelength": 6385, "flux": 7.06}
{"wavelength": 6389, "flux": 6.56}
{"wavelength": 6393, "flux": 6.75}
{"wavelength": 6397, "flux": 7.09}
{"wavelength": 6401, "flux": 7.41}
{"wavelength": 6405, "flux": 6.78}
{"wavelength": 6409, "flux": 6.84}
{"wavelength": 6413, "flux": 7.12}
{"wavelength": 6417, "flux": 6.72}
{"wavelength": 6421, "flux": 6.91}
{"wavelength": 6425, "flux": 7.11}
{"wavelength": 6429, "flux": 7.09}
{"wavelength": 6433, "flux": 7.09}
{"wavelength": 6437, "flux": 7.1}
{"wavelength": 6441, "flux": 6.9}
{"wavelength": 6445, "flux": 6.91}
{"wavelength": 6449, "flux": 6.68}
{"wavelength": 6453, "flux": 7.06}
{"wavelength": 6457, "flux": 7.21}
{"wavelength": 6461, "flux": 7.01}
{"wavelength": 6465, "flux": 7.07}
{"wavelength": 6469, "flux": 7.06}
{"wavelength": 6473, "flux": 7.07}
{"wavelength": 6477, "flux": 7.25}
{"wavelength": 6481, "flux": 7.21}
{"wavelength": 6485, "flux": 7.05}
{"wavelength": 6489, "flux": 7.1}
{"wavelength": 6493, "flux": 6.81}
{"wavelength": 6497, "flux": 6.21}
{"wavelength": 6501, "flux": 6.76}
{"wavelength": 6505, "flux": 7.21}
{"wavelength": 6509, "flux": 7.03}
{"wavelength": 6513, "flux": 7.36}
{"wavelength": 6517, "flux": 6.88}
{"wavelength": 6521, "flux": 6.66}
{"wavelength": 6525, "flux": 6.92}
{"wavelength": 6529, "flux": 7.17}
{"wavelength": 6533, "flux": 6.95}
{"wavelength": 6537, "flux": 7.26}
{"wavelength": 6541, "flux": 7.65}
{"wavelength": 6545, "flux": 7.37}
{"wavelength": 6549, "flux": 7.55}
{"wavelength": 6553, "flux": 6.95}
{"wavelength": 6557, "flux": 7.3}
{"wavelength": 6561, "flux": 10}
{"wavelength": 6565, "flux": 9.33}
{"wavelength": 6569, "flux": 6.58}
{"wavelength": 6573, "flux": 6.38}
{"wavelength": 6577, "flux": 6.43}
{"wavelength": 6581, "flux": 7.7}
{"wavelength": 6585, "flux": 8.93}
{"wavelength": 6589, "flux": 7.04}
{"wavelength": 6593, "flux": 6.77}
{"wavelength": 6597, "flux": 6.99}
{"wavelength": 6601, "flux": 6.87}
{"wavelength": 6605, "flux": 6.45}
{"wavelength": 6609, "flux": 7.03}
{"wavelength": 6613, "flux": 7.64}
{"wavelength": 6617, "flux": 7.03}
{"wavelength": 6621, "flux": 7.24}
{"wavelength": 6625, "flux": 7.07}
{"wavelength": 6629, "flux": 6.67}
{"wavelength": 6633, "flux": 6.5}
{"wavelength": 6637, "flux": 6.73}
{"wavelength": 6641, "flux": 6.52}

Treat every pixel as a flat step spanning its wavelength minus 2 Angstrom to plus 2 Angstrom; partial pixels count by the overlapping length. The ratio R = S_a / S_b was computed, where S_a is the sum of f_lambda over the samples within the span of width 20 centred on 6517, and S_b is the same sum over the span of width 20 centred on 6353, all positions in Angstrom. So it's 1.00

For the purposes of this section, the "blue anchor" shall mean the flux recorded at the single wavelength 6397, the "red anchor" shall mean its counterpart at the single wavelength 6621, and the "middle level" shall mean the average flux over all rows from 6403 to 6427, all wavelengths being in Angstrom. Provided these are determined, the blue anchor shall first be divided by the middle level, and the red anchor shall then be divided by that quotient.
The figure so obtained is 7.1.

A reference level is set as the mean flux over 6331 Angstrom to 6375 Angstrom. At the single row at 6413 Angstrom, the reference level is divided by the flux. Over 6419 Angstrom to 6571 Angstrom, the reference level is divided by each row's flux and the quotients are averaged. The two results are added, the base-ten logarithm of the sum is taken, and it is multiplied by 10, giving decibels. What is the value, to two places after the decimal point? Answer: 2.95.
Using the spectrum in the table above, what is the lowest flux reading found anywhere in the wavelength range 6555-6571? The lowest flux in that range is 6.58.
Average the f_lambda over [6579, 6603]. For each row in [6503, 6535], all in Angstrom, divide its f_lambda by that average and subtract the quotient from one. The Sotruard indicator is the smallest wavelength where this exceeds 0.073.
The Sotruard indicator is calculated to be 6521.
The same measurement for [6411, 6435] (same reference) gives 6417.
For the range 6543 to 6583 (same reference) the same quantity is 6569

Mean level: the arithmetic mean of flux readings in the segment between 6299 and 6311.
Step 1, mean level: 6.6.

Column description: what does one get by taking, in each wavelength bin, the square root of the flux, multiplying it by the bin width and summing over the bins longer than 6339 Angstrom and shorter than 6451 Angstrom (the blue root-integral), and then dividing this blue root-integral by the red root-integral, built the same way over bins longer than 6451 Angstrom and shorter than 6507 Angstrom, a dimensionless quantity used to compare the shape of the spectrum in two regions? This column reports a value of 2.0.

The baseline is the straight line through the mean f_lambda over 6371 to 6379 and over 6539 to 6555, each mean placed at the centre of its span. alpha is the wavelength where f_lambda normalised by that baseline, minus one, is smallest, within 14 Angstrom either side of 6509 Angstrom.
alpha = 6497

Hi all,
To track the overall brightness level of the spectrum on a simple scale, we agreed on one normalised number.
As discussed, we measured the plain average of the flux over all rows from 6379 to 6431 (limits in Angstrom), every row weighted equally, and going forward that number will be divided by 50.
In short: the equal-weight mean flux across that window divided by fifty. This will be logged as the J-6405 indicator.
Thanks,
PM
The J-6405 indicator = 0.1388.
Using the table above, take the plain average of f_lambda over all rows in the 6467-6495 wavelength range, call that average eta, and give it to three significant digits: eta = 7.08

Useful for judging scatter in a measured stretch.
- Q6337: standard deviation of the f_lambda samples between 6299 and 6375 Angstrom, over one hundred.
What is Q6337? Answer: 0.004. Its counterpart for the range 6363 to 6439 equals 0.002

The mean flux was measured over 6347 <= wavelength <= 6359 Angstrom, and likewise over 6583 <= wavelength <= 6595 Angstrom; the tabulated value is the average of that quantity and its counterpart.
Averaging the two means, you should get 7.3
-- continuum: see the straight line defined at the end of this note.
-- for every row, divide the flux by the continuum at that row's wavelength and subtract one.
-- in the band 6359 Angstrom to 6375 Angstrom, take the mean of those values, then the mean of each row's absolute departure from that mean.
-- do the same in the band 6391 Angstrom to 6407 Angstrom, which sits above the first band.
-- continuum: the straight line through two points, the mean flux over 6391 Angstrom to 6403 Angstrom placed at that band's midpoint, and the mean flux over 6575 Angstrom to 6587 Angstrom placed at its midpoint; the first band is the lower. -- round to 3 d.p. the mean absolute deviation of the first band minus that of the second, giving -0.013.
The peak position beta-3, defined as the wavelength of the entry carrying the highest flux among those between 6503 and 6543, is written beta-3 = 6541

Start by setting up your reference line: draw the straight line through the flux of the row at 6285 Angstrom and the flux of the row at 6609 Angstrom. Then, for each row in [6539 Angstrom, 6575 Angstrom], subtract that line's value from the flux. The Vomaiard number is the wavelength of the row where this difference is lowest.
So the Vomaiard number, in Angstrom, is 6573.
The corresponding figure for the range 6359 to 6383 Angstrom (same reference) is 6381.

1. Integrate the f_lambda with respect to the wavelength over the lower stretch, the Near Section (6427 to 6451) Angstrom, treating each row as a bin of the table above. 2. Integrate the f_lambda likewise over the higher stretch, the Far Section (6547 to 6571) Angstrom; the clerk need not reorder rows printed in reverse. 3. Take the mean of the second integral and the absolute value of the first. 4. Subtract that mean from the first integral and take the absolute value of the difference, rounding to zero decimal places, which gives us 12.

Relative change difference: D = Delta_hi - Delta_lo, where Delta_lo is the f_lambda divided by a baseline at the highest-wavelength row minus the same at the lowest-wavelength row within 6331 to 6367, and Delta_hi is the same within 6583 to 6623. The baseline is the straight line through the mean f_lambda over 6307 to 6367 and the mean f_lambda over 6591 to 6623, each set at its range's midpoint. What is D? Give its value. -0.3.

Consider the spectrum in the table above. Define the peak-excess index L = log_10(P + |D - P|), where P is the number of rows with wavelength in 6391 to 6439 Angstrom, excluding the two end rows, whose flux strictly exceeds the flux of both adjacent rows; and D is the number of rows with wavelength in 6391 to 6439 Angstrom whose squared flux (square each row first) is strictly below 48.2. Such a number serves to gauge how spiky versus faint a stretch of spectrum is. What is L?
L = 0.699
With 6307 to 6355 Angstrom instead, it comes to 0.903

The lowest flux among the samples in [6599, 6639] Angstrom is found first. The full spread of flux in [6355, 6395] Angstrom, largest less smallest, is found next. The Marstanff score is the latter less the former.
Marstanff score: -5.55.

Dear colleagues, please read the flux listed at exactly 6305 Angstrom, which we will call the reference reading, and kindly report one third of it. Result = 2.24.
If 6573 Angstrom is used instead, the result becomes 2.13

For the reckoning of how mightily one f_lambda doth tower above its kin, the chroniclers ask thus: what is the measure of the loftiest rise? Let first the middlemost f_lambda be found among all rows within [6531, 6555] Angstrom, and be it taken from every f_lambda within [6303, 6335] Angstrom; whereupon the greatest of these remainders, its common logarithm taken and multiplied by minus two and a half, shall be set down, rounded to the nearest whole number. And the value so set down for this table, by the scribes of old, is 4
